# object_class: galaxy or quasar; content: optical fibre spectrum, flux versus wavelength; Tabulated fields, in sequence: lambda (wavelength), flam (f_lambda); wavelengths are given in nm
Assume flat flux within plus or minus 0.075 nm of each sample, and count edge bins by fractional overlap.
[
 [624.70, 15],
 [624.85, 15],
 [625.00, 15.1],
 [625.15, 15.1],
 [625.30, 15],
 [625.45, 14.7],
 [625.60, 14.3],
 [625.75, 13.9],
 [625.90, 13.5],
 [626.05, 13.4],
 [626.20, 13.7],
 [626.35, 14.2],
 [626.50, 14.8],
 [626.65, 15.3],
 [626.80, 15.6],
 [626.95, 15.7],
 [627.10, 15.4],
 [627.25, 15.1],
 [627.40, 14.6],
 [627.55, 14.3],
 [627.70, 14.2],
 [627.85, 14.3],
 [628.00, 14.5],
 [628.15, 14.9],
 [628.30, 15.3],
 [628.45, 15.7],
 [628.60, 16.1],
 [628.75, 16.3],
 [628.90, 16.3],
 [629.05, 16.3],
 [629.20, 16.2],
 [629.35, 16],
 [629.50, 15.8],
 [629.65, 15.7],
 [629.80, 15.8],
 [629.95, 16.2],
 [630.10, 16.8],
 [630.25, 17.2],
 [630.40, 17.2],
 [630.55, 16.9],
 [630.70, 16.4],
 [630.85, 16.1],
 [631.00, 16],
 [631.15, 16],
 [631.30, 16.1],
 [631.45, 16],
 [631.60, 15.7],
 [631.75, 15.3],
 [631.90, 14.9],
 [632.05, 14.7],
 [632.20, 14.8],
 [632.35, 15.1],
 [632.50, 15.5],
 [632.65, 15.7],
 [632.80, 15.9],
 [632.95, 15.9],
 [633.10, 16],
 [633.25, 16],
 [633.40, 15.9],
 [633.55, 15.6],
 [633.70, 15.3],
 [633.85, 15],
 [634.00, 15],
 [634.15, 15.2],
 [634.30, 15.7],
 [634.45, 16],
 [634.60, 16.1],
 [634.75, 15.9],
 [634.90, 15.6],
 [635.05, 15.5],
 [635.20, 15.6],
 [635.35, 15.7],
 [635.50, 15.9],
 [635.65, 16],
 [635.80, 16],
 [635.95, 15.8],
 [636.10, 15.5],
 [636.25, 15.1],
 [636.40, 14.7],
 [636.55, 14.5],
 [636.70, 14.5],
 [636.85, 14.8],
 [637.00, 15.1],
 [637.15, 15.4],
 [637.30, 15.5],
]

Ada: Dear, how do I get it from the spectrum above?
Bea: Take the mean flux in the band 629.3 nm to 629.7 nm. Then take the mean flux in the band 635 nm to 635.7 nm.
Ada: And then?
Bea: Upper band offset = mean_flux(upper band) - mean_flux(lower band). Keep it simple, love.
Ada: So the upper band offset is -0.1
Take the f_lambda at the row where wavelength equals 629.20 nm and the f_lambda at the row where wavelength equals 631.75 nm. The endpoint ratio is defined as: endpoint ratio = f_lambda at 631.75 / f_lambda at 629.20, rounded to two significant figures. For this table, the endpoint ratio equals 0.94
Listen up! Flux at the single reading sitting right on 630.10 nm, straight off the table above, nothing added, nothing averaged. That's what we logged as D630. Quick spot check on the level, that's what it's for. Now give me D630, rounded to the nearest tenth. 16.8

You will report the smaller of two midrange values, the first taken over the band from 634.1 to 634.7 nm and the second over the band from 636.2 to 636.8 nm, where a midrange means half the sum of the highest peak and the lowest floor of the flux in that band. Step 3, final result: 14.8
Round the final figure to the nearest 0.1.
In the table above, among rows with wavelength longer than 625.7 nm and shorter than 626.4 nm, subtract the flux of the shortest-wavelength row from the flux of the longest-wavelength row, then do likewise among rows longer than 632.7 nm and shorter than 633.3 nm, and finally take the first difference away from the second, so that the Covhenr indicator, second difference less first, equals -0.2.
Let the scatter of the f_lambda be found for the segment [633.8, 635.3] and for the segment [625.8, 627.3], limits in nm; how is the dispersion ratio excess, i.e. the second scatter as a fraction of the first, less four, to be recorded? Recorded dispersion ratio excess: -1.7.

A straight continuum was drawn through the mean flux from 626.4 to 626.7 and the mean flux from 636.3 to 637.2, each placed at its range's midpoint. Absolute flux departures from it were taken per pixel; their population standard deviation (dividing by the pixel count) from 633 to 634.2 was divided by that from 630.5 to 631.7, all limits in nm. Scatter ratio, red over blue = 1.2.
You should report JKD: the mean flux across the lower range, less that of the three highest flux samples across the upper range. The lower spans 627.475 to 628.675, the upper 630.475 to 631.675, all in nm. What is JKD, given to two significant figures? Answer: -1.6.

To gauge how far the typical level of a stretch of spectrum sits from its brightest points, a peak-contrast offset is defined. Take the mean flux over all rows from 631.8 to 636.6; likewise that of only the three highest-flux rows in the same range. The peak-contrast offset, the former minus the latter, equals -0.5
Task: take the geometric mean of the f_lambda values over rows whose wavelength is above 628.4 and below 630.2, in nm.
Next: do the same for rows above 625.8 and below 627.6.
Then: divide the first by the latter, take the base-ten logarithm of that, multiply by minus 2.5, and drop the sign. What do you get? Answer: 0.105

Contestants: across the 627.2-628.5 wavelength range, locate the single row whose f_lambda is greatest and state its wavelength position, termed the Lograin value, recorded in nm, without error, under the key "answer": 628.45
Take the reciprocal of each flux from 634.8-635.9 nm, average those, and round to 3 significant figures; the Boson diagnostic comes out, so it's 0.0635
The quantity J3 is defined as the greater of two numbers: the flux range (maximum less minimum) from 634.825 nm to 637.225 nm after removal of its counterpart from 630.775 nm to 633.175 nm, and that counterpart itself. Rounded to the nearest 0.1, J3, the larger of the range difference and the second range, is 1.4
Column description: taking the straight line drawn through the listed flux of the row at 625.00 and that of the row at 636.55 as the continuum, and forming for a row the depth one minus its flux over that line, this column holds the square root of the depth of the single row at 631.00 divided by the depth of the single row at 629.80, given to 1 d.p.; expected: 1.1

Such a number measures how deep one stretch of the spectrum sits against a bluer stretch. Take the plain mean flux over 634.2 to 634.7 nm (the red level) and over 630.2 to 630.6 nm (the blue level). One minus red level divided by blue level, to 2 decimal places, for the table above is 0.07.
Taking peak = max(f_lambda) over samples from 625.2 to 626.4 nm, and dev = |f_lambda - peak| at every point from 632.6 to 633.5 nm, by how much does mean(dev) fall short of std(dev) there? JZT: -0.8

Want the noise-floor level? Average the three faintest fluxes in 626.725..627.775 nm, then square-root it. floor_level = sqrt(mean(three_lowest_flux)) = 3.79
